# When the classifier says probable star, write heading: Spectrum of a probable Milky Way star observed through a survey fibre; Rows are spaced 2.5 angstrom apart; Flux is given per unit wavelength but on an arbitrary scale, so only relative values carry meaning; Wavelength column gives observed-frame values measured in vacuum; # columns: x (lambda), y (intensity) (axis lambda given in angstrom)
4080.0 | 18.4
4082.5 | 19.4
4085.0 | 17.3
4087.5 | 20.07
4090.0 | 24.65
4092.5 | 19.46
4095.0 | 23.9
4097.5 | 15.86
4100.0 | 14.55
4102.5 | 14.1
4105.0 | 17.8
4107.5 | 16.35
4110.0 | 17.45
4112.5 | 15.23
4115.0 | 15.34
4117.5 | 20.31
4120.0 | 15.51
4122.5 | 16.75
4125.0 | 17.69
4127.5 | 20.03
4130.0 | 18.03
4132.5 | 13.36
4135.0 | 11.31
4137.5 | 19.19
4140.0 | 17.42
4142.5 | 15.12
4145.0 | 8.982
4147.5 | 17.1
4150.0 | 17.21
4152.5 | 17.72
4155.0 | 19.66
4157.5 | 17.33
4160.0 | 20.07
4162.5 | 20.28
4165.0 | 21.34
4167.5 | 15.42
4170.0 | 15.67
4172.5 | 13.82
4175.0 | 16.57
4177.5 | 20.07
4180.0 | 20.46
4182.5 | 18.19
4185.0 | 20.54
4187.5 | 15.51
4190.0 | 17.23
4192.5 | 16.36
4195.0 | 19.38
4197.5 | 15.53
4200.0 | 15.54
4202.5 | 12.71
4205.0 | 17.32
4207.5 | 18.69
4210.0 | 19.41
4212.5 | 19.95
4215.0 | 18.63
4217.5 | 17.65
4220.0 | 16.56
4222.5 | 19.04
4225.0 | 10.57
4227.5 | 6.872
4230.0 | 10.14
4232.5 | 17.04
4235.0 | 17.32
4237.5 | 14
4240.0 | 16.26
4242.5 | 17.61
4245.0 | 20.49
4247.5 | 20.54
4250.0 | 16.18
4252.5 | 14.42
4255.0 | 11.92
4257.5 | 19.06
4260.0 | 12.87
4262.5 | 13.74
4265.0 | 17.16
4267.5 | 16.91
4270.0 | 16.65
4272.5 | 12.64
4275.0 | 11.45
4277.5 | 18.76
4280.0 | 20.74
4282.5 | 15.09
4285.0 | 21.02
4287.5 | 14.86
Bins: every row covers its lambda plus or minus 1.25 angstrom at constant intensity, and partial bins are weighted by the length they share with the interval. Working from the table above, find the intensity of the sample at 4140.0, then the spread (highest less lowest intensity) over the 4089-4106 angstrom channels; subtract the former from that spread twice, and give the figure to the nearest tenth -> -24.3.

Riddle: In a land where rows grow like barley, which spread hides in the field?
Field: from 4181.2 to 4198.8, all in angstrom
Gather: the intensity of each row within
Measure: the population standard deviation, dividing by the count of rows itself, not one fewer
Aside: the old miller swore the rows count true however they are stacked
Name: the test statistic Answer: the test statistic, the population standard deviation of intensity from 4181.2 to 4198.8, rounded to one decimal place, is 1.8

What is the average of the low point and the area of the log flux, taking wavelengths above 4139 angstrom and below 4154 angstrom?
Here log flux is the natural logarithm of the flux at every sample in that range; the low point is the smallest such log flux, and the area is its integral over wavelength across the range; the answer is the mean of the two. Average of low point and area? 22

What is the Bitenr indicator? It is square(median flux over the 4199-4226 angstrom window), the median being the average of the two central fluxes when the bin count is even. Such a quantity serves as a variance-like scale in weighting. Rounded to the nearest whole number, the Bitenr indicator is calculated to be 312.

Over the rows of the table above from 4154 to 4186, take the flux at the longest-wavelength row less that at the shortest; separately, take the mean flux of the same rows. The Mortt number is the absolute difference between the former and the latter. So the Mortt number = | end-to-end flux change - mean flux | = 18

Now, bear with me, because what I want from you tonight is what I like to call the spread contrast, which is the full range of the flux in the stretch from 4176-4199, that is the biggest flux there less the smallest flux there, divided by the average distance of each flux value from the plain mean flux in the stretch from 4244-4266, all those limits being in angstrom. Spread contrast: 1.86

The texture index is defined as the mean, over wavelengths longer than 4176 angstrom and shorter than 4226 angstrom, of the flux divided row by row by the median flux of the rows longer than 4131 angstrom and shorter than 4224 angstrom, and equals 1.01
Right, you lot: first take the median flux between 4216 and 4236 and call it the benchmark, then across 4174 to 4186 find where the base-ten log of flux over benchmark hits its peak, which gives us 4185.0 angstrom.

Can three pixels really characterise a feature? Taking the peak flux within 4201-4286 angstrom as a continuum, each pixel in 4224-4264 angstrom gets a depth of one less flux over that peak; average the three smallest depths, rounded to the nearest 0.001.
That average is 0.047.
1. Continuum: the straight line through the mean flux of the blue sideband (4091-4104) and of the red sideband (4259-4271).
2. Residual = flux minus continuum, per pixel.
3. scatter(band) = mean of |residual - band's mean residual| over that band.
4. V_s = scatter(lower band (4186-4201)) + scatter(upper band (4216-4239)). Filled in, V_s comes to 4.6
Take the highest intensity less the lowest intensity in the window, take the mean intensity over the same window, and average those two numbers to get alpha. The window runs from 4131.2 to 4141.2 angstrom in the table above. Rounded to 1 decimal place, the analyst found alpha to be 11.6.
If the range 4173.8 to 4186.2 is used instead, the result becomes 11.6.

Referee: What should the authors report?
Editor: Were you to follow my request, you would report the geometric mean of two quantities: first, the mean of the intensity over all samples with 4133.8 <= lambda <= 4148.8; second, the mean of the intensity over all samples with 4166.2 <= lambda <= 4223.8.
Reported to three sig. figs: 16.1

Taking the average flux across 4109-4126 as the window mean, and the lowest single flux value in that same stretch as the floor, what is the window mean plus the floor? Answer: 32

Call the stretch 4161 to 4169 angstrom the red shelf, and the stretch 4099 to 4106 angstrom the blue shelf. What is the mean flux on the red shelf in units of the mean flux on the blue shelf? 1.23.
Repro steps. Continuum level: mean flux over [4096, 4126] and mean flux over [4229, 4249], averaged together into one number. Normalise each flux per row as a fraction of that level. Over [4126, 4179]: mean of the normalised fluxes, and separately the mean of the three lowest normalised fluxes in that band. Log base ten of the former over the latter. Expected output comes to 0.179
